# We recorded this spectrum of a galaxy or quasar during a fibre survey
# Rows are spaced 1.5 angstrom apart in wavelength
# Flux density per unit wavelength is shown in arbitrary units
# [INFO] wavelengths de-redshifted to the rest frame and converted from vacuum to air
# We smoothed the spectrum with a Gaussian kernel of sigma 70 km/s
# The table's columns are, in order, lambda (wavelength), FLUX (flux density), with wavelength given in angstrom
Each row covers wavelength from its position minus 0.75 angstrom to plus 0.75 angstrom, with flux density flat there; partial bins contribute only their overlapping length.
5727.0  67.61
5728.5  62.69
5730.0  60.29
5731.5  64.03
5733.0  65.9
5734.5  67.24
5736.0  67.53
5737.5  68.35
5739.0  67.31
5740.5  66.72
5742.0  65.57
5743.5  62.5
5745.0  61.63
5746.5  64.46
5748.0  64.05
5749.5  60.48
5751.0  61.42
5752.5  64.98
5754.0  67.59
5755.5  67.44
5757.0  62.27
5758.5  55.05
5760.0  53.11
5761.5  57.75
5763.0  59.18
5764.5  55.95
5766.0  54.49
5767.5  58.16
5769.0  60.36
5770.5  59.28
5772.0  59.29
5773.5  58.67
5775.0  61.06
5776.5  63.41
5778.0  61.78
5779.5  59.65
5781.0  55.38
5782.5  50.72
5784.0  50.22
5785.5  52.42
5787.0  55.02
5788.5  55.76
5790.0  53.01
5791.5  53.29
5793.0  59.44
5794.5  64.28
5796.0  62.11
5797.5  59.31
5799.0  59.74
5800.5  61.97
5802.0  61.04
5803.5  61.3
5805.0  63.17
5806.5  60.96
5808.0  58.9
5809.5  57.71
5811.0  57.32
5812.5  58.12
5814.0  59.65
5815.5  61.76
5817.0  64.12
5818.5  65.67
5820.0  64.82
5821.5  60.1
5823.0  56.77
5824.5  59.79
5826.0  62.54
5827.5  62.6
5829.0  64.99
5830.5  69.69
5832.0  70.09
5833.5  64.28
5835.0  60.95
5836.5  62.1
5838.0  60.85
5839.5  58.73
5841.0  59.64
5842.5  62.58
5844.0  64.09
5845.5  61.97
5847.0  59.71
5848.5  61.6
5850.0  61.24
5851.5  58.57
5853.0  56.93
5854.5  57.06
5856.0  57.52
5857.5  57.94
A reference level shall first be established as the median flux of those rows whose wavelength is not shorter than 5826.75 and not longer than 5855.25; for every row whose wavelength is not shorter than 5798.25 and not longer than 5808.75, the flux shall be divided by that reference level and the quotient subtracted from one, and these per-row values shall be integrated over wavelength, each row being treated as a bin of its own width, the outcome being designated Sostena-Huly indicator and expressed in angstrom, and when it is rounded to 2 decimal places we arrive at 0.10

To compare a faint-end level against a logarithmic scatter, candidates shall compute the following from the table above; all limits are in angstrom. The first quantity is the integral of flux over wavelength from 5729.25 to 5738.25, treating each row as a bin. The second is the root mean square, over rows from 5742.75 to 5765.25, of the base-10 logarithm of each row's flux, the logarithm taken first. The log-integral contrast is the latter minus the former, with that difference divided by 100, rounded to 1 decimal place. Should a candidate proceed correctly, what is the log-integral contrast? -5.9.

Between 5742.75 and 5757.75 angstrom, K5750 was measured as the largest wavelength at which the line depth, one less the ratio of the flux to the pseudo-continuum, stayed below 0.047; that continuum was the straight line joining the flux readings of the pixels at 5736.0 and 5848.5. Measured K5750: 5755.5 angstrom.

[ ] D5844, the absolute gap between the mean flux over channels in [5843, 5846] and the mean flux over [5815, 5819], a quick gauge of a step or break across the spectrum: 0.8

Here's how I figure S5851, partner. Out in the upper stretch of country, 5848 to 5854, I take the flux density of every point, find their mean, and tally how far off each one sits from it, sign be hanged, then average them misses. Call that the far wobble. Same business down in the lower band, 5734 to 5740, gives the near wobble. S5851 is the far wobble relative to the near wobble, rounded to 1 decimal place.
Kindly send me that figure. 4.9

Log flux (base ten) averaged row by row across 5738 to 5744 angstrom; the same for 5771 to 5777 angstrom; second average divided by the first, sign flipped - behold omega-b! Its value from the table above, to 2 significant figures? -0.98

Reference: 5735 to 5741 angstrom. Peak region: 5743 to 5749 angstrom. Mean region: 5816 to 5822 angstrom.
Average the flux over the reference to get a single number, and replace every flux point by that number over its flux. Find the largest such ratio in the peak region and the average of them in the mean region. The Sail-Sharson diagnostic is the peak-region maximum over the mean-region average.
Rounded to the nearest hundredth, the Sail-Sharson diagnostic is 1.03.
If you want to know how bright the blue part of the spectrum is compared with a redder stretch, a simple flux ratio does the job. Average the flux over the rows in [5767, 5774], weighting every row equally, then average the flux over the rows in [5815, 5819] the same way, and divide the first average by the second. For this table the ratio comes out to 0.93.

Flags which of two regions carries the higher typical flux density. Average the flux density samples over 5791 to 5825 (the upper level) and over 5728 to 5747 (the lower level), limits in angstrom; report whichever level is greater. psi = 65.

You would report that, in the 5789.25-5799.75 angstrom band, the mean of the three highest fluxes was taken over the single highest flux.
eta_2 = 0.965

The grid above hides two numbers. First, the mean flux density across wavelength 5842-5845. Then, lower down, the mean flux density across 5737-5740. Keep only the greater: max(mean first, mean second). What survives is 68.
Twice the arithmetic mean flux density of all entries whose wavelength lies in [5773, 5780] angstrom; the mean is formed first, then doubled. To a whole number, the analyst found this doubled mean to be 122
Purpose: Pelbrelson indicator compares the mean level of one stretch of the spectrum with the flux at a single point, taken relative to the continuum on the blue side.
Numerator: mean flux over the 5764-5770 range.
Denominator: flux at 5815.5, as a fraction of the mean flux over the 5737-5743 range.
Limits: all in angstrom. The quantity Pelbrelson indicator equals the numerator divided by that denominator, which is 62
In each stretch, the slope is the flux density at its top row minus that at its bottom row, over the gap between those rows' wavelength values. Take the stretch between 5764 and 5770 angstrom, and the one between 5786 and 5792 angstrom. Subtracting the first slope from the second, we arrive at -1.4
